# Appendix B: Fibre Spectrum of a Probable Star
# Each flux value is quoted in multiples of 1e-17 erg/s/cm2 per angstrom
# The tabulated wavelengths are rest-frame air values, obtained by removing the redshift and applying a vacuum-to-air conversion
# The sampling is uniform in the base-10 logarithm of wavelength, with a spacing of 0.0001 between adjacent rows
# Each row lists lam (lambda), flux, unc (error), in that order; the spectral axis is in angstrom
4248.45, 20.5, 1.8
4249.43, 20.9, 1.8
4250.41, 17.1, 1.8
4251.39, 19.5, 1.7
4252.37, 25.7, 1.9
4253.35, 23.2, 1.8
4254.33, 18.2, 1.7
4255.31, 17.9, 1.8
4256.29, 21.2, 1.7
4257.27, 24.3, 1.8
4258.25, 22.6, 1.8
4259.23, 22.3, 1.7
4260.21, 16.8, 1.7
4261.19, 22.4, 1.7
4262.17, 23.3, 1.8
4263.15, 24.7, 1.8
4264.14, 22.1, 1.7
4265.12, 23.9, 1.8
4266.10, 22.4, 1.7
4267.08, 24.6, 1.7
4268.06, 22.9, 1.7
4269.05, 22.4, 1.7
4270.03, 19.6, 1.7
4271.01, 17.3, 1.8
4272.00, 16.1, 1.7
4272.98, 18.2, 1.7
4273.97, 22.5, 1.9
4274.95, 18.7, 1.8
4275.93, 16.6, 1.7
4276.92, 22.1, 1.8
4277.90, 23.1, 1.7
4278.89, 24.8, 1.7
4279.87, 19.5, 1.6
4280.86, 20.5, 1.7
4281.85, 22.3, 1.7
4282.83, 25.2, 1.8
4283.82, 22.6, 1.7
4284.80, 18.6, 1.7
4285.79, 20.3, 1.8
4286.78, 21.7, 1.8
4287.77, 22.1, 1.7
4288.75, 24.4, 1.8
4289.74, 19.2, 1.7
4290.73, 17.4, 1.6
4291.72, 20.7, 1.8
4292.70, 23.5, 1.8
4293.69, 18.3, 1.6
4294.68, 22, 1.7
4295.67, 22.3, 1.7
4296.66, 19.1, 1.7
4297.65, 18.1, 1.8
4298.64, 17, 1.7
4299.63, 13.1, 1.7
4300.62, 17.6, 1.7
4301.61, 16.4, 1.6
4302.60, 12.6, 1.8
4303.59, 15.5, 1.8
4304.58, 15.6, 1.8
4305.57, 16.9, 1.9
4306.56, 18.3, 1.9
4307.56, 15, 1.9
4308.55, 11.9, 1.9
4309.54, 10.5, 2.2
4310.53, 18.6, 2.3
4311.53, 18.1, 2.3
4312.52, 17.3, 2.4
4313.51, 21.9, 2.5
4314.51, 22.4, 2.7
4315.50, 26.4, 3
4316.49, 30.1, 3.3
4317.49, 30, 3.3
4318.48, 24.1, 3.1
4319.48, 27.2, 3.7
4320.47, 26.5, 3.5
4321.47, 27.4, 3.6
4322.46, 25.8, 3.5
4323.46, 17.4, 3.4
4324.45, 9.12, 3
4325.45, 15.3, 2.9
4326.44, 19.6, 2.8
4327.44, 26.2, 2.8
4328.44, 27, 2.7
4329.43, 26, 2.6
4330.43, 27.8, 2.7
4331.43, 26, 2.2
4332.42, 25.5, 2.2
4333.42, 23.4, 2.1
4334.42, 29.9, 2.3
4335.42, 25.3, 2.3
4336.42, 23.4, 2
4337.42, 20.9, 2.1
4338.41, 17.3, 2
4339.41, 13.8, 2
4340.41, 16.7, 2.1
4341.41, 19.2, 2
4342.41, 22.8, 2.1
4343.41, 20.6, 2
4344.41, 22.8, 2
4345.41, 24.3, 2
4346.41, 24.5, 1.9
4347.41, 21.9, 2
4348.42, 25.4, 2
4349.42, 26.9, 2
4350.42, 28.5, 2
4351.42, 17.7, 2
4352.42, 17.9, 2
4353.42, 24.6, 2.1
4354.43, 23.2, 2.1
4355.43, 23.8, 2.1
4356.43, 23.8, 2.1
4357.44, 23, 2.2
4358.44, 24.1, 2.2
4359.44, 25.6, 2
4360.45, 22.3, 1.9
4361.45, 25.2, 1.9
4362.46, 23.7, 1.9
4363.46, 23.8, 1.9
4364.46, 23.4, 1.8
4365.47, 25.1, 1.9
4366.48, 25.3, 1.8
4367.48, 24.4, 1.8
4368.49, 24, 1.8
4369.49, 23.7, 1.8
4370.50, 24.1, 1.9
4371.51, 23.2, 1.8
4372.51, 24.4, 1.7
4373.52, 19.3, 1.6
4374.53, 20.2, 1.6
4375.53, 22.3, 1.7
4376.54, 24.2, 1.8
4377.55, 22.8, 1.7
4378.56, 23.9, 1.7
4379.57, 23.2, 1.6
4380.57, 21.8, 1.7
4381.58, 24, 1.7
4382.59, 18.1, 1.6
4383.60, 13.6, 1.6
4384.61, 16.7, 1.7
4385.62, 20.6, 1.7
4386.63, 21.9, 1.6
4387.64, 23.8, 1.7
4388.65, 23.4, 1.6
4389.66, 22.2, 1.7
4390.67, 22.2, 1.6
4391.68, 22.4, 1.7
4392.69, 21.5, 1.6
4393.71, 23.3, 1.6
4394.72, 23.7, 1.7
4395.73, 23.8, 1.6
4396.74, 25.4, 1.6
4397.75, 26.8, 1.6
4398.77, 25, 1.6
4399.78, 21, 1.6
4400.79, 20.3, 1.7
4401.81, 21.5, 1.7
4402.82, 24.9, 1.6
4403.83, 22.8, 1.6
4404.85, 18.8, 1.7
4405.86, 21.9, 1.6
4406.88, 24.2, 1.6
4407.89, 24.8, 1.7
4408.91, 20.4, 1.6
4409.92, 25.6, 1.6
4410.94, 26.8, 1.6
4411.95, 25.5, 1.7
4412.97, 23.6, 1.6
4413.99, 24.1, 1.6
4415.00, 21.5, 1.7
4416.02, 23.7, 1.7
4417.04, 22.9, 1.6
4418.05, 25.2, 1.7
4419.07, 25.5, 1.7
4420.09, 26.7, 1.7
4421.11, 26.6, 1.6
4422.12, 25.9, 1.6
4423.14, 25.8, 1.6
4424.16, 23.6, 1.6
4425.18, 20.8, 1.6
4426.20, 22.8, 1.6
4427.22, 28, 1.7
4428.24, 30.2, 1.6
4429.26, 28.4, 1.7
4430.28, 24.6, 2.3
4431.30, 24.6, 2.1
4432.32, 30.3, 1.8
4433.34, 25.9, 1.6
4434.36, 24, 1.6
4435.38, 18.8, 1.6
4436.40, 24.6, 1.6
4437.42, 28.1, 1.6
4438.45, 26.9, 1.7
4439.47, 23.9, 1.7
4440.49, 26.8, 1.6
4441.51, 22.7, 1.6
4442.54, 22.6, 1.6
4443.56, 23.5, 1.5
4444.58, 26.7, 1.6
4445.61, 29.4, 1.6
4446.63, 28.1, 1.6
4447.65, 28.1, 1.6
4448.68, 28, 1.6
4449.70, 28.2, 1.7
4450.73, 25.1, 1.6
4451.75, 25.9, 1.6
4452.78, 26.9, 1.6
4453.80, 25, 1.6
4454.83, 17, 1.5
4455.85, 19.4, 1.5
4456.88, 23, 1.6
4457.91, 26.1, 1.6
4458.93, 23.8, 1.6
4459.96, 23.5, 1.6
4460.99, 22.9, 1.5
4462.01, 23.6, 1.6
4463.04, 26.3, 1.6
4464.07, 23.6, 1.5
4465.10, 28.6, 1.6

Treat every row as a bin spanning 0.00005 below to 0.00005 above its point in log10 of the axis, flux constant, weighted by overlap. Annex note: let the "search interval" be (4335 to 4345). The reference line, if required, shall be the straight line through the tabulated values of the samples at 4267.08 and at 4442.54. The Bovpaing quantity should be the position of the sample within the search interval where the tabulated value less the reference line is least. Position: 4339.41 angstrom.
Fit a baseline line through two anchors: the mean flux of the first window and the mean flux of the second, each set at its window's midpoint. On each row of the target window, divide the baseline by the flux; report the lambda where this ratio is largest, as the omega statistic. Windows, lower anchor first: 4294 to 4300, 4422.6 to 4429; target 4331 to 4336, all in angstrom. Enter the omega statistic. 4333.42 angstrom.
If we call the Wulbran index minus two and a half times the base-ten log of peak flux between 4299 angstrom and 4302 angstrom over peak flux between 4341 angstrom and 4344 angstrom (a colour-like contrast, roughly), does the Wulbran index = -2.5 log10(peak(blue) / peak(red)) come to 0.3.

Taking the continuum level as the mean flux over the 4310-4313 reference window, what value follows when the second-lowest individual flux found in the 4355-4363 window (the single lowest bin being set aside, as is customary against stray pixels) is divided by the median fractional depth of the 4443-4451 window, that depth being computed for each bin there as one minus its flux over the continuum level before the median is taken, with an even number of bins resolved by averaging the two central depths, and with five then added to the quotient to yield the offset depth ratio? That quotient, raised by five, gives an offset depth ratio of -36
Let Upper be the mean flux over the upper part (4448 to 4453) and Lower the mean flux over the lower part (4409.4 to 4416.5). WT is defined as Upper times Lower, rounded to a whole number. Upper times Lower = 654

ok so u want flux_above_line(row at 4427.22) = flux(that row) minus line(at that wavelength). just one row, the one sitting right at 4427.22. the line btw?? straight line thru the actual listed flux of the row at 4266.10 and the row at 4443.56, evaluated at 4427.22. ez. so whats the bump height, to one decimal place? 4.6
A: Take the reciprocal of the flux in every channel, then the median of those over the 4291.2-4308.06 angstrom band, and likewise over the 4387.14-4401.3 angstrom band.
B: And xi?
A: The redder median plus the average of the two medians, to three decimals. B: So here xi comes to 0.093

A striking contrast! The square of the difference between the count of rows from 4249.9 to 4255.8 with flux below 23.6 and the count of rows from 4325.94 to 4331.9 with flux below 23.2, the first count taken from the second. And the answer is 16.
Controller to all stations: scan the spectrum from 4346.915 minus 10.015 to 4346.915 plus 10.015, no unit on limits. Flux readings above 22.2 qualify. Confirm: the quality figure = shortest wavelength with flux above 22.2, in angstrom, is 4342.41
